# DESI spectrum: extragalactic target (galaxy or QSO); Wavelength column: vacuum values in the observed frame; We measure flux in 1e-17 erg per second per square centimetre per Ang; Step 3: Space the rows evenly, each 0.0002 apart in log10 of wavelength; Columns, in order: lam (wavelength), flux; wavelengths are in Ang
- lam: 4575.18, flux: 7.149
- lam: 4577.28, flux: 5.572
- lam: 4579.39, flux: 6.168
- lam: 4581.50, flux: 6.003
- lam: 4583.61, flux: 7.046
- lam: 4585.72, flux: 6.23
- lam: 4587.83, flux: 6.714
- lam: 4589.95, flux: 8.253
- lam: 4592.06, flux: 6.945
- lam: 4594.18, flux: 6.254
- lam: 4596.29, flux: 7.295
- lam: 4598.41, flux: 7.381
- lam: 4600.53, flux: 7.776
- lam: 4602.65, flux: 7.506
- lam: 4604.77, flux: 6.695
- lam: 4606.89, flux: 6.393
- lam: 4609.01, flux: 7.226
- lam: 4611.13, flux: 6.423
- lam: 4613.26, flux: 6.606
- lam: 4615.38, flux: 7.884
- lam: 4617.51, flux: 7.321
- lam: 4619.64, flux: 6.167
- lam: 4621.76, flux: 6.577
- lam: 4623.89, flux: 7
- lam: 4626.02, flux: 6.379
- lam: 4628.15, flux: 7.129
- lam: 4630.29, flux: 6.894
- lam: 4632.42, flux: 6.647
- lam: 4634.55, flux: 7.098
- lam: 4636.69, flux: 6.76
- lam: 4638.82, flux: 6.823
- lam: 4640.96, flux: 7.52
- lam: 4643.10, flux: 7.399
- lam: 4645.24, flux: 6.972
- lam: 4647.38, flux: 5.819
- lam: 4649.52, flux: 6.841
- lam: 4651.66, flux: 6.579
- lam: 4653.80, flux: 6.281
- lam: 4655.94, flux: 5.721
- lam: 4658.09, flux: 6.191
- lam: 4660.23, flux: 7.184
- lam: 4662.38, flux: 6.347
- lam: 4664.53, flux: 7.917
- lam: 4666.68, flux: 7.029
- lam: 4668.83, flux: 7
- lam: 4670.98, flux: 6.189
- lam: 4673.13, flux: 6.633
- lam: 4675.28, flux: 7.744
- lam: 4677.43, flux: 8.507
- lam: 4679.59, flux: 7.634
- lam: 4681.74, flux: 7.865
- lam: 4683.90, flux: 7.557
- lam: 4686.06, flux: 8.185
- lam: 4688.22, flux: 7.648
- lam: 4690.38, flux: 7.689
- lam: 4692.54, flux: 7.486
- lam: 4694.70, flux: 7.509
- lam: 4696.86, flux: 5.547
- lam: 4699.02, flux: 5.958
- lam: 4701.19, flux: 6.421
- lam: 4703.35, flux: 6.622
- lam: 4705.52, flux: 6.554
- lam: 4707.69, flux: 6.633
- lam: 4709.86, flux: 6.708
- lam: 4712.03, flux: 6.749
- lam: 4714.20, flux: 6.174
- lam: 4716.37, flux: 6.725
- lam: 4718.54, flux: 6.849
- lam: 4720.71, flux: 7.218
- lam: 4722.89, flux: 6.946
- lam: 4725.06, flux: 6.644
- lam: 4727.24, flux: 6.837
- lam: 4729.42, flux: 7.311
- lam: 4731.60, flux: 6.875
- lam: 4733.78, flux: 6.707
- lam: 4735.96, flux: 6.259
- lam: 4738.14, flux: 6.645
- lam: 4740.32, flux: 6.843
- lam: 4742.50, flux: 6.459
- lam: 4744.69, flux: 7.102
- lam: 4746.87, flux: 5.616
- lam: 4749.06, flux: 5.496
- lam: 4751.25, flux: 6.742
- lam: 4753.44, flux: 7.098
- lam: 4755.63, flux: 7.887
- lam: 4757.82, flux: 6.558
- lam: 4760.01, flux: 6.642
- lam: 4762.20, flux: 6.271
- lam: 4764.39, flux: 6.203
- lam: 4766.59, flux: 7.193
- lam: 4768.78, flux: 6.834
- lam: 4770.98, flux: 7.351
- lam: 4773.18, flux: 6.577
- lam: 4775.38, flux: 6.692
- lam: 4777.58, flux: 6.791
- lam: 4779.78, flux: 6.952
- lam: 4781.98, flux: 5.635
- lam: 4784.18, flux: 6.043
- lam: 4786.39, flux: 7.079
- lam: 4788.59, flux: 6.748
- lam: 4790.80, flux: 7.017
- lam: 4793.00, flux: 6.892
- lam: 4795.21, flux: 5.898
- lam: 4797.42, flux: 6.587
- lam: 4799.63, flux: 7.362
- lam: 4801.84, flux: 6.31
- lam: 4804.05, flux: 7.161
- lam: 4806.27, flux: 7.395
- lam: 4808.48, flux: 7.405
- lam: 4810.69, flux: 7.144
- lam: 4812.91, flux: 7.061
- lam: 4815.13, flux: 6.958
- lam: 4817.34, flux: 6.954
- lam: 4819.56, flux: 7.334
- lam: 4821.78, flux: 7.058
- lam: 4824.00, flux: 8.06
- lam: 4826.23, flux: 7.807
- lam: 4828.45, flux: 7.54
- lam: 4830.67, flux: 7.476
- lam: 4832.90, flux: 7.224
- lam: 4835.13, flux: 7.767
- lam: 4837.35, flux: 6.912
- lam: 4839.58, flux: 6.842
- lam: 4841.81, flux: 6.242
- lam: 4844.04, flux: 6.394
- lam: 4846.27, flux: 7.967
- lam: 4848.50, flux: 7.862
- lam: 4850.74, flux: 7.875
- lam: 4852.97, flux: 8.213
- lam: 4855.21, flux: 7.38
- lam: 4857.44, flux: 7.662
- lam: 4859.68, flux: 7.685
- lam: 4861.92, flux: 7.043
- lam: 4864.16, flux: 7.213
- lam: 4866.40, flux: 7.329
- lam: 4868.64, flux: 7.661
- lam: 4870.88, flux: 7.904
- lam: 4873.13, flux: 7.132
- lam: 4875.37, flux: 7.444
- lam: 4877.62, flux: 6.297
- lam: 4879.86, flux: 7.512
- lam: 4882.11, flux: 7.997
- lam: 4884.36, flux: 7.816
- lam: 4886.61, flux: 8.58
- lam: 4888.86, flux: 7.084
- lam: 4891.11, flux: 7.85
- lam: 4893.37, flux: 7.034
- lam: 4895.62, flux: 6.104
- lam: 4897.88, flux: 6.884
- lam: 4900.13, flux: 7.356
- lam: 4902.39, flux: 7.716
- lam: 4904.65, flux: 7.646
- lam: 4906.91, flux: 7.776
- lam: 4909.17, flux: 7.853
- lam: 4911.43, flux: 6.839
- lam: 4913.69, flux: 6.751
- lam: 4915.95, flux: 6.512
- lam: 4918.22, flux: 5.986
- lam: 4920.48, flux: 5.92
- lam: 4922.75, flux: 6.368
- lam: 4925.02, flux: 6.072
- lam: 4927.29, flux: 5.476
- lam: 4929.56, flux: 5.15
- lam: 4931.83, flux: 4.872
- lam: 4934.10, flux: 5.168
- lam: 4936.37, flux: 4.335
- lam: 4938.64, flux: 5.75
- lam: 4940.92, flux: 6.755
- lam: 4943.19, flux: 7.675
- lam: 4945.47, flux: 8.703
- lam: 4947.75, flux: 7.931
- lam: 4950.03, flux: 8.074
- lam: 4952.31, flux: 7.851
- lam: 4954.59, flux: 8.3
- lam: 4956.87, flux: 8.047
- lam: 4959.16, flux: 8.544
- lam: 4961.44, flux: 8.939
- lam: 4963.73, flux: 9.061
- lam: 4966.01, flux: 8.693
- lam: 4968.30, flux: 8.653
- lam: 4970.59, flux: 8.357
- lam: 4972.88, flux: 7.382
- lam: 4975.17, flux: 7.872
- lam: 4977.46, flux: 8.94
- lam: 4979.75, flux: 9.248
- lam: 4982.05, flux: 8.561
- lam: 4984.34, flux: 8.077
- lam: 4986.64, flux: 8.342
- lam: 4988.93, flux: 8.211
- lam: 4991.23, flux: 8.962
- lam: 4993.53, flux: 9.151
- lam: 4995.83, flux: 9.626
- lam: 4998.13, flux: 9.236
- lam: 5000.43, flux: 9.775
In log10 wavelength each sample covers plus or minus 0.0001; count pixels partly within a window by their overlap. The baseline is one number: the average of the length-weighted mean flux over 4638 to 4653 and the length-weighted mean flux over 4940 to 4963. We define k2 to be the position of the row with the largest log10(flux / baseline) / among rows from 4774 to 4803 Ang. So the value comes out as 4799.63 Ang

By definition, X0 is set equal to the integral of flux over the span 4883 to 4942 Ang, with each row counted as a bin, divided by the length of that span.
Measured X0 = 6.60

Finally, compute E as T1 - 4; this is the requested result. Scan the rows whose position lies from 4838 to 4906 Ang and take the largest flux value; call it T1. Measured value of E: 4.6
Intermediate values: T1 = 8.58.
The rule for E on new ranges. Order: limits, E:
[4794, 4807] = 3.4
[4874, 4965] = 5.1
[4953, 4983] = 5.2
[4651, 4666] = 3.9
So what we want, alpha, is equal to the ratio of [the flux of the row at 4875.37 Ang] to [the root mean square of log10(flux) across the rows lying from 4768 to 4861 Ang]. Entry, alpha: 8.8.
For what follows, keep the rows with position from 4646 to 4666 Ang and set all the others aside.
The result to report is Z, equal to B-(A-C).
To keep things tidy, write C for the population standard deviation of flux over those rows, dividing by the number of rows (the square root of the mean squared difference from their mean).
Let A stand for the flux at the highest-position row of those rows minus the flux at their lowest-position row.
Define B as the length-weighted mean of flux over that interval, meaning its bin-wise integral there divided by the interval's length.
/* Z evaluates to 5.1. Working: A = 2.1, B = 6.6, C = 0.65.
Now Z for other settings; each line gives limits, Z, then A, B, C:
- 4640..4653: 8.3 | -0.9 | 6.8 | 0.56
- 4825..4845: 9.1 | -1.4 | 7.1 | 0.54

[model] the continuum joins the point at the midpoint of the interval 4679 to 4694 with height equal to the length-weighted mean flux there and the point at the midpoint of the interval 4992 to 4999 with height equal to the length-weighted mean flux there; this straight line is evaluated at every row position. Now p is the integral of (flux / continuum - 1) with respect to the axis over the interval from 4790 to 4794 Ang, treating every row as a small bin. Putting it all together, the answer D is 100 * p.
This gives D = -64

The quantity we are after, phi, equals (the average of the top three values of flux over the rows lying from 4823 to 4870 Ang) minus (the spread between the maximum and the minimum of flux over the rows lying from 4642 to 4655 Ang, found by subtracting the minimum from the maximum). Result 6.5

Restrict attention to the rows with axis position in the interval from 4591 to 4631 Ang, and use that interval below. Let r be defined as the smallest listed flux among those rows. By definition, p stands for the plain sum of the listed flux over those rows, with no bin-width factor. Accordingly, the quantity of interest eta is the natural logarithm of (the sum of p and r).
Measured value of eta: 4.9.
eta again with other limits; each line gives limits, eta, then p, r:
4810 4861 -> 5.2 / 169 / 6.242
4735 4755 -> 4.2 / 58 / 5.496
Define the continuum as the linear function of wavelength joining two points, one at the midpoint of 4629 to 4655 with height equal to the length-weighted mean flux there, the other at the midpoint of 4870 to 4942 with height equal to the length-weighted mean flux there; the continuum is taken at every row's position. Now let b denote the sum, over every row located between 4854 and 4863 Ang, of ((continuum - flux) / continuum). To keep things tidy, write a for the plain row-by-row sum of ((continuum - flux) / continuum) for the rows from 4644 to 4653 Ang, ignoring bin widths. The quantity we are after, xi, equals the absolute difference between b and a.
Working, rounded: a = 0.1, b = -0.41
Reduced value 0.55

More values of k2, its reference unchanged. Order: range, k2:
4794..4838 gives 4824.00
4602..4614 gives 4602.65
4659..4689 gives 4677.43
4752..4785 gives 4755.63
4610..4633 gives 4615.38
